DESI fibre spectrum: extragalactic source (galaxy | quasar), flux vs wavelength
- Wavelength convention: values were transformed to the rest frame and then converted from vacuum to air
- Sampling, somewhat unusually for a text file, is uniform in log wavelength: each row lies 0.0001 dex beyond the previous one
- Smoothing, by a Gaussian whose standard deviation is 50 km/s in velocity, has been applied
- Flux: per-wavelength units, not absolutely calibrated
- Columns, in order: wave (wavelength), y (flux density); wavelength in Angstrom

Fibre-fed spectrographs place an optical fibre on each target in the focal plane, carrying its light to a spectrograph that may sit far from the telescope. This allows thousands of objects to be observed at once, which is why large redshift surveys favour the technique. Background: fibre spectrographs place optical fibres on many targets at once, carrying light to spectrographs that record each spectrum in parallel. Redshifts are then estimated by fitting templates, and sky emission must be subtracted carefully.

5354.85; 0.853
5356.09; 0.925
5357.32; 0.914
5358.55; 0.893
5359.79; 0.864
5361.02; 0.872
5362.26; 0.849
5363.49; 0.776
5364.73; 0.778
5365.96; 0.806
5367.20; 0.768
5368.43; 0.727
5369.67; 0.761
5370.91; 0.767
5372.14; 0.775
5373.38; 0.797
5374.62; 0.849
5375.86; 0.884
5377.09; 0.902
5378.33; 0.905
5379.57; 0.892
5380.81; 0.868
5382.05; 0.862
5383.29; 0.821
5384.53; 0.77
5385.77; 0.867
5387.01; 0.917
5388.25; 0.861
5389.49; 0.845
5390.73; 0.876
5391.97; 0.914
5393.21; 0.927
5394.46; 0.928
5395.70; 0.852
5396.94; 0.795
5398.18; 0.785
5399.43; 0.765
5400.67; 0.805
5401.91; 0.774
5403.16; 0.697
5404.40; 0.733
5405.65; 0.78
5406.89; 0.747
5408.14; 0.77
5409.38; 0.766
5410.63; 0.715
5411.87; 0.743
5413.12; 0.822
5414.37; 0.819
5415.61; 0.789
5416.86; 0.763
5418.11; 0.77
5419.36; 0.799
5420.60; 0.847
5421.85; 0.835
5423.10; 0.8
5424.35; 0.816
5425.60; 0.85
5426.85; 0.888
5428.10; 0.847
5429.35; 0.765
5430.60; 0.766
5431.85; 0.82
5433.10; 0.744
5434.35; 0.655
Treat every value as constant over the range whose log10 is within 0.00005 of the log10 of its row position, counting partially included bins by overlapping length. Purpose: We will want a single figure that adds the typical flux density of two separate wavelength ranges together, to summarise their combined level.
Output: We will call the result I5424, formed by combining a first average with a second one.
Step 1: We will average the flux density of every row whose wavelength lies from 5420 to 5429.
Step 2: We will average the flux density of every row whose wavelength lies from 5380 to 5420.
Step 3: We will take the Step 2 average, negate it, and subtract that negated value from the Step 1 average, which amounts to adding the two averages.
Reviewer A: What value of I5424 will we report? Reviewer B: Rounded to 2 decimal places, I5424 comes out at 1.65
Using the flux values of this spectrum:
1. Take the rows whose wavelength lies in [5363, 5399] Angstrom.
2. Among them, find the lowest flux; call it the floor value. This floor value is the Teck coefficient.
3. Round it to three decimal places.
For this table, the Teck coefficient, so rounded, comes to 0.727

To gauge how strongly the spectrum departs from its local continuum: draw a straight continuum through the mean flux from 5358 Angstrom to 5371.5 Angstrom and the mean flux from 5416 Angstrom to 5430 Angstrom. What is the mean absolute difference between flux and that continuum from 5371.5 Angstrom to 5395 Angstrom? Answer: 0.066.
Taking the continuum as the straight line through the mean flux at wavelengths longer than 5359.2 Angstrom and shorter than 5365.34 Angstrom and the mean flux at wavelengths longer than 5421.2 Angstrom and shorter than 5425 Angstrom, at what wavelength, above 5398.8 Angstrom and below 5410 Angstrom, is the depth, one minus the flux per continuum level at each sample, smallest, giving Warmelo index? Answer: 5400.67 Angstrom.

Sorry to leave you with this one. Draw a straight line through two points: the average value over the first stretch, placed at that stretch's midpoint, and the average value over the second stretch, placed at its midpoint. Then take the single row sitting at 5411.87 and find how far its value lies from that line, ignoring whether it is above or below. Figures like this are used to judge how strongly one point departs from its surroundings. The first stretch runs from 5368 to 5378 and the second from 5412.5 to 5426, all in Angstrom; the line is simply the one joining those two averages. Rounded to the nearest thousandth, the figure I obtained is 0.067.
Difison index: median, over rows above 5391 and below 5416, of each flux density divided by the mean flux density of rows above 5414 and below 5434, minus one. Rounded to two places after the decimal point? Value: -0.03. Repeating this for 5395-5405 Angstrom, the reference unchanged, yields -0.03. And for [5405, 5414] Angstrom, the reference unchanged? -0.05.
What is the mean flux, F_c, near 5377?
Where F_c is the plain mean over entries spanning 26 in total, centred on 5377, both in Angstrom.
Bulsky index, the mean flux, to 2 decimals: 0.83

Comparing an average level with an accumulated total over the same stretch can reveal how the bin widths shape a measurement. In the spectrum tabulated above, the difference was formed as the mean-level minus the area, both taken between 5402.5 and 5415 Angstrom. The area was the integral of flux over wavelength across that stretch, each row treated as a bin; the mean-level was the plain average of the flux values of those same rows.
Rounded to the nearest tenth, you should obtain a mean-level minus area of -8.7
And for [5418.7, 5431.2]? -9.4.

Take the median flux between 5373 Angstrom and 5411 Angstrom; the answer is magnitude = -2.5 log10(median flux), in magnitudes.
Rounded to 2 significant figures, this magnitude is 0.18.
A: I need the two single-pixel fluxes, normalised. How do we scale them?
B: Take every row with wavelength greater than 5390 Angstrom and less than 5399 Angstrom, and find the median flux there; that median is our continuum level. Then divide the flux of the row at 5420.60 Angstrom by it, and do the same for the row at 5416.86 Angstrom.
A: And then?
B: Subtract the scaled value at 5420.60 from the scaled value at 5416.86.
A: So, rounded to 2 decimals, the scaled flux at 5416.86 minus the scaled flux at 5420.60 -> -0.10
